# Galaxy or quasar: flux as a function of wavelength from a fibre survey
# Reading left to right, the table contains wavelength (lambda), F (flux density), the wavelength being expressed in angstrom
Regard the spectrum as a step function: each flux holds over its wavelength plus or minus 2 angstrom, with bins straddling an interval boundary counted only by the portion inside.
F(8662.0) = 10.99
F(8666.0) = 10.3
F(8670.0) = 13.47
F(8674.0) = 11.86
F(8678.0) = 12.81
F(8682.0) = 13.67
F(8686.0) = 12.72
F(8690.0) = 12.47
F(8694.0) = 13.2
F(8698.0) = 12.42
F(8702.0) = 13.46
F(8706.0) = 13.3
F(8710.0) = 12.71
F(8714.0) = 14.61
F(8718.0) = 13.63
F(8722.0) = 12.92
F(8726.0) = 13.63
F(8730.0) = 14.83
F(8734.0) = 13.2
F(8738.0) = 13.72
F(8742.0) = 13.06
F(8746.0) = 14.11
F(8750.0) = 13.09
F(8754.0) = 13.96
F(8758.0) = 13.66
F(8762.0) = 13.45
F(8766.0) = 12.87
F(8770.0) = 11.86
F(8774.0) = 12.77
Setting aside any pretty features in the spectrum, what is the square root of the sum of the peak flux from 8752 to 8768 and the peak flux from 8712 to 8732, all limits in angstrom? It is 5.37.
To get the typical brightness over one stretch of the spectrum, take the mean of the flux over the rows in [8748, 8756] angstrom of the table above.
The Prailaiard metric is 13.5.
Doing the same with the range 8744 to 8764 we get 13.7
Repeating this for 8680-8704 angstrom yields 13.0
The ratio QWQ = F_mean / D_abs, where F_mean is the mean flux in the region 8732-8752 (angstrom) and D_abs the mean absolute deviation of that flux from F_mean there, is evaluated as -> 35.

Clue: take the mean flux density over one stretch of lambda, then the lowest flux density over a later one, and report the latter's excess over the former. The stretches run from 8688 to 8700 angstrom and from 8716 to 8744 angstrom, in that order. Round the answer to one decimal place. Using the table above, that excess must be 0.2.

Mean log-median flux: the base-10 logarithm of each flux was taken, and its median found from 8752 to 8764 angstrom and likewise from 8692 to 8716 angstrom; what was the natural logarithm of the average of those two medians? 0.121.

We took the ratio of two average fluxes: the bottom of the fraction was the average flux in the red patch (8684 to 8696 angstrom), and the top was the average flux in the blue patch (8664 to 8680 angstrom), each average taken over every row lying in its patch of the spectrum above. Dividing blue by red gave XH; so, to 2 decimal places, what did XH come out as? 0.95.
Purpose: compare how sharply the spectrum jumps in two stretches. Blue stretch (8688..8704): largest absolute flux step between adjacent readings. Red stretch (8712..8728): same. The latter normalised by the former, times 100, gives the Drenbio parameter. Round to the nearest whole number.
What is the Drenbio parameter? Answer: 94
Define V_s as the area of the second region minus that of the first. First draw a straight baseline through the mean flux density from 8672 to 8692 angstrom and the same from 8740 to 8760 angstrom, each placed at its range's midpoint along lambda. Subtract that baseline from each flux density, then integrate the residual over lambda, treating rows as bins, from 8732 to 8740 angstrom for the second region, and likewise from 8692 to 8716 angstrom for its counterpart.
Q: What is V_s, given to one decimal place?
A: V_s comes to -6.6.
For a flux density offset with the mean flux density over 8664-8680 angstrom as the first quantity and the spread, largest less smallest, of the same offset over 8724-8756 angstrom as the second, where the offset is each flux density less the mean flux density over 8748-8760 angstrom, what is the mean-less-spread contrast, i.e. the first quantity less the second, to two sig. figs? -3.2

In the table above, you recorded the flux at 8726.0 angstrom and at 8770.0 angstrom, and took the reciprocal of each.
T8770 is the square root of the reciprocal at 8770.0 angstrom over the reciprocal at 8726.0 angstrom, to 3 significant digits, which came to 1.07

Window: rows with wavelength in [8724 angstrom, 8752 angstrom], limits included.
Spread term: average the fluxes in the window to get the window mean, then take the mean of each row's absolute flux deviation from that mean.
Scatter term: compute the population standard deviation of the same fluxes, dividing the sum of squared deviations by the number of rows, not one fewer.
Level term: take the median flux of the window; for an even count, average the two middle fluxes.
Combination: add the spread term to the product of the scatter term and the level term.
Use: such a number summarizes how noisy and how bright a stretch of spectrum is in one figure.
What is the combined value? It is 8.6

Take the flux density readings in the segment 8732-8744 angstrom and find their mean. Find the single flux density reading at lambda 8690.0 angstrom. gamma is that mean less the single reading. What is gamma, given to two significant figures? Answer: 0.86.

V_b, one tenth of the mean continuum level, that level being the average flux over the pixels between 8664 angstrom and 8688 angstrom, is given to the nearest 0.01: 1.25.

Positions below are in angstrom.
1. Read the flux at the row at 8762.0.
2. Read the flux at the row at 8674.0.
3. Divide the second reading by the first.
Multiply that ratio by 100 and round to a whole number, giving 88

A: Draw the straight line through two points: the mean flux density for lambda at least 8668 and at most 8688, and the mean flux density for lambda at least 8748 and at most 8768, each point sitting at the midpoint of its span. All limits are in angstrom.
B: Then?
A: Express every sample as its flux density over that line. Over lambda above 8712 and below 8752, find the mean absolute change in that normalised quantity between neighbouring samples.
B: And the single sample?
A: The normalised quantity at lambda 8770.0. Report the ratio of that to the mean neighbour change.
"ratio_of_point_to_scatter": 12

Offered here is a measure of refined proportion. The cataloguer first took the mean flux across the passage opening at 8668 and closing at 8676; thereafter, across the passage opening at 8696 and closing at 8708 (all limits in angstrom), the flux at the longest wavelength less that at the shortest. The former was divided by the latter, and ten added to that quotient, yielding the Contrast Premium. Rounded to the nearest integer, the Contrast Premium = 24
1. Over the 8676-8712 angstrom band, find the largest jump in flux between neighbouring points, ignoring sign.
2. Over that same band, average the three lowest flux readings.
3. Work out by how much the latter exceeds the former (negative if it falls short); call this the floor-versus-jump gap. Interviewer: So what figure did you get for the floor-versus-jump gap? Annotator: 11.5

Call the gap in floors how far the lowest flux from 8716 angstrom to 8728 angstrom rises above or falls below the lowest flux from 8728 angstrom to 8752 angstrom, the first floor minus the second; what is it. -0.1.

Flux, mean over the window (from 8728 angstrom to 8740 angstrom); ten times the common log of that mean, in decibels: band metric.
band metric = 11.4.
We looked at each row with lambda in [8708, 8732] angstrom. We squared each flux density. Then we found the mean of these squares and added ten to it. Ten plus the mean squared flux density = 199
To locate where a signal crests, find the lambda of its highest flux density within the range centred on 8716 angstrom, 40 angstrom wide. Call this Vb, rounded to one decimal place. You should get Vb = 8730.0 angstrom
